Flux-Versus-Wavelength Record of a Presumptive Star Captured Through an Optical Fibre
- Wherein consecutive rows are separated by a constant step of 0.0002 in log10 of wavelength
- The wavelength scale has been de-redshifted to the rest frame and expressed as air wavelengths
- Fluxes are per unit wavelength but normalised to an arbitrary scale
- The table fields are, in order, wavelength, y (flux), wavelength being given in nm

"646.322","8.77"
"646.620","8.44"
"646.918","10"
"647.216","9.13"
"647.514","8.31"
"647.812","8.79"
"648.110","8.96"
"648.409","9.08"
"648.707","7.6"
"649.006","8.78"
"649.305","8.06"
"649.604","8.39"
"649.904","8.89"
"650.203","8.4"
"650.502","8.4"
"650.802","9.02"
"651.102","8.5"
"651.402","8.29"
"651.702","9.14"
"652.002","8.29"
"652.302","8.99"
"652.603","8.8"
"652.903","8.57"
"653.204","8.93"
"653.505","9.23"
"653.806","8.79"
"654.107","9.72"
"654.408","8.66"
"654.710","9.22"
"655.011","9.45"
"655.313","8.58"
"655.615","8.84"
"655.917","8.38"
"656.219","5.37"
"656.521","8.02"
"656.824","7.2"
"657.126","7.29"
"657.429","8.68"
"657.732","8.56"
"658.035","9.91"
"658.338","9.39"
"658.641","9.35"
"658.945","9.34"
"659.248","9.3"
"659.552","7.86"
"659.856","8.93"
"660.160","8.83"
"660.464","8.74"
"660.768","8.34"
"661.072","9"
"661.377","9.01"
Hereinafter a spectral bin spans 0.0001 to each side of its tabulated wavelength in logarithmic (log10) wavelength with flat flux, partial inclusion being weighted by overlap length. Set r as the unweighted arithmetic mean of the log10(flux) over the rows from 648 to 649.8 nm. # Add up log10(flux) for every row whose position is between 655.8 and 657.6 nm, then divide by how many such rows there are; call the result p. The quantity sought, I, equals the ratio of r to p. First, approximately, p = 0.869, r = 0.927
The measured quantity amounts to 1.067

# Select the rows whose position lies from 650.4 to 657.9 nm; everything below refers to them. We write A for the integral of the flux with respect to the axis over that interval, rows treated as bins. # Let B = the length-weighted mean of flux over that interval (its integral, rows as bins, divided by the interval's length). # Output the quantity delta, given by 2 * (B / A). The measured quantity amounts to 0.3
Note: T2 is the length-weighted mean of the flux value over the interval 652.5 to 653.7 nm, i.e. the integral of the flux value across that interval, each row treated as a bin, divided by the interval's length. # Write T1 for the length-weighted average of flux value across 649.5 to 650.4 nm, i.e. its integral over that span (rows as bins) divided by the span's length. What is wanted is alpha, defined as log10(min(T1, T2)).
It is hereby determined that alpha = 0.933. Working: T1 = 8.56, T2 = 8.88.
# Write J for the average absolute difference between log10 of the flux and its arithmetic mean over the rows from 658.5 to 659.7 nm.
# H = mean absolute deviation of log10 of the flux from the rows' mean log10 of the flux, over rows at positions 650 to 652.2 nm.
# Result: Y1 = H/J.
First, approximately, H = 0.014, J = 0.028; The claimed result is 0.5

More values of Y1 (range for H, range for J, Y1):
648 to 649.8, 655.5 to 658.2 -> 0.4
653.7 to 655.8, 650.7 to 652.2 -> 1.0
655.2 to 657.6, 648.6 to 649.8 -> 2.6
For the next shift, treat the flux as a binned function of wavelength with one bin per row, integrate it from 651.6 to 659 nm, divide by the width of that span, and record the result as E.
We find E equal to 8.66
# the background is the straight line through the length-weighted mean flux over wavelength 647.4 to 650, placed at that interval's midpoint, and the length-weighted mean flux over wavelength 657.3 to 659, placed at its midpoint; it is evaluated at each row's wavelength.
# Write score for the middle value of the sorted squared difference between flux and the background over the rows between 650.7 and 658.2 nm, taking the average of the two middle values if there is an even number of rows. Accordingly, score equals 0.18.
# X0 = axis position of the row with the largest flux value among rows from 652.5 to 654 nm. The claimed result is 653.505 nm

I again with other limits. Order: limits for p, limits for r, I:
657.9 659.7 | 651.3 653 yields 0.975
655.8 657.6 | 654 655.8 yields 1.101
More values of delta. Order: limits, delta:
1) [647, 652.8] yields 0.3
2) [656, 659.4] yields 0.6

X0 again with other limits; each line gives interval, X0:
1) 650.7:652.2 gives 651.702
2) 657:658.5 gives 658.035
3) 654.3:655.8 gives 655.011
